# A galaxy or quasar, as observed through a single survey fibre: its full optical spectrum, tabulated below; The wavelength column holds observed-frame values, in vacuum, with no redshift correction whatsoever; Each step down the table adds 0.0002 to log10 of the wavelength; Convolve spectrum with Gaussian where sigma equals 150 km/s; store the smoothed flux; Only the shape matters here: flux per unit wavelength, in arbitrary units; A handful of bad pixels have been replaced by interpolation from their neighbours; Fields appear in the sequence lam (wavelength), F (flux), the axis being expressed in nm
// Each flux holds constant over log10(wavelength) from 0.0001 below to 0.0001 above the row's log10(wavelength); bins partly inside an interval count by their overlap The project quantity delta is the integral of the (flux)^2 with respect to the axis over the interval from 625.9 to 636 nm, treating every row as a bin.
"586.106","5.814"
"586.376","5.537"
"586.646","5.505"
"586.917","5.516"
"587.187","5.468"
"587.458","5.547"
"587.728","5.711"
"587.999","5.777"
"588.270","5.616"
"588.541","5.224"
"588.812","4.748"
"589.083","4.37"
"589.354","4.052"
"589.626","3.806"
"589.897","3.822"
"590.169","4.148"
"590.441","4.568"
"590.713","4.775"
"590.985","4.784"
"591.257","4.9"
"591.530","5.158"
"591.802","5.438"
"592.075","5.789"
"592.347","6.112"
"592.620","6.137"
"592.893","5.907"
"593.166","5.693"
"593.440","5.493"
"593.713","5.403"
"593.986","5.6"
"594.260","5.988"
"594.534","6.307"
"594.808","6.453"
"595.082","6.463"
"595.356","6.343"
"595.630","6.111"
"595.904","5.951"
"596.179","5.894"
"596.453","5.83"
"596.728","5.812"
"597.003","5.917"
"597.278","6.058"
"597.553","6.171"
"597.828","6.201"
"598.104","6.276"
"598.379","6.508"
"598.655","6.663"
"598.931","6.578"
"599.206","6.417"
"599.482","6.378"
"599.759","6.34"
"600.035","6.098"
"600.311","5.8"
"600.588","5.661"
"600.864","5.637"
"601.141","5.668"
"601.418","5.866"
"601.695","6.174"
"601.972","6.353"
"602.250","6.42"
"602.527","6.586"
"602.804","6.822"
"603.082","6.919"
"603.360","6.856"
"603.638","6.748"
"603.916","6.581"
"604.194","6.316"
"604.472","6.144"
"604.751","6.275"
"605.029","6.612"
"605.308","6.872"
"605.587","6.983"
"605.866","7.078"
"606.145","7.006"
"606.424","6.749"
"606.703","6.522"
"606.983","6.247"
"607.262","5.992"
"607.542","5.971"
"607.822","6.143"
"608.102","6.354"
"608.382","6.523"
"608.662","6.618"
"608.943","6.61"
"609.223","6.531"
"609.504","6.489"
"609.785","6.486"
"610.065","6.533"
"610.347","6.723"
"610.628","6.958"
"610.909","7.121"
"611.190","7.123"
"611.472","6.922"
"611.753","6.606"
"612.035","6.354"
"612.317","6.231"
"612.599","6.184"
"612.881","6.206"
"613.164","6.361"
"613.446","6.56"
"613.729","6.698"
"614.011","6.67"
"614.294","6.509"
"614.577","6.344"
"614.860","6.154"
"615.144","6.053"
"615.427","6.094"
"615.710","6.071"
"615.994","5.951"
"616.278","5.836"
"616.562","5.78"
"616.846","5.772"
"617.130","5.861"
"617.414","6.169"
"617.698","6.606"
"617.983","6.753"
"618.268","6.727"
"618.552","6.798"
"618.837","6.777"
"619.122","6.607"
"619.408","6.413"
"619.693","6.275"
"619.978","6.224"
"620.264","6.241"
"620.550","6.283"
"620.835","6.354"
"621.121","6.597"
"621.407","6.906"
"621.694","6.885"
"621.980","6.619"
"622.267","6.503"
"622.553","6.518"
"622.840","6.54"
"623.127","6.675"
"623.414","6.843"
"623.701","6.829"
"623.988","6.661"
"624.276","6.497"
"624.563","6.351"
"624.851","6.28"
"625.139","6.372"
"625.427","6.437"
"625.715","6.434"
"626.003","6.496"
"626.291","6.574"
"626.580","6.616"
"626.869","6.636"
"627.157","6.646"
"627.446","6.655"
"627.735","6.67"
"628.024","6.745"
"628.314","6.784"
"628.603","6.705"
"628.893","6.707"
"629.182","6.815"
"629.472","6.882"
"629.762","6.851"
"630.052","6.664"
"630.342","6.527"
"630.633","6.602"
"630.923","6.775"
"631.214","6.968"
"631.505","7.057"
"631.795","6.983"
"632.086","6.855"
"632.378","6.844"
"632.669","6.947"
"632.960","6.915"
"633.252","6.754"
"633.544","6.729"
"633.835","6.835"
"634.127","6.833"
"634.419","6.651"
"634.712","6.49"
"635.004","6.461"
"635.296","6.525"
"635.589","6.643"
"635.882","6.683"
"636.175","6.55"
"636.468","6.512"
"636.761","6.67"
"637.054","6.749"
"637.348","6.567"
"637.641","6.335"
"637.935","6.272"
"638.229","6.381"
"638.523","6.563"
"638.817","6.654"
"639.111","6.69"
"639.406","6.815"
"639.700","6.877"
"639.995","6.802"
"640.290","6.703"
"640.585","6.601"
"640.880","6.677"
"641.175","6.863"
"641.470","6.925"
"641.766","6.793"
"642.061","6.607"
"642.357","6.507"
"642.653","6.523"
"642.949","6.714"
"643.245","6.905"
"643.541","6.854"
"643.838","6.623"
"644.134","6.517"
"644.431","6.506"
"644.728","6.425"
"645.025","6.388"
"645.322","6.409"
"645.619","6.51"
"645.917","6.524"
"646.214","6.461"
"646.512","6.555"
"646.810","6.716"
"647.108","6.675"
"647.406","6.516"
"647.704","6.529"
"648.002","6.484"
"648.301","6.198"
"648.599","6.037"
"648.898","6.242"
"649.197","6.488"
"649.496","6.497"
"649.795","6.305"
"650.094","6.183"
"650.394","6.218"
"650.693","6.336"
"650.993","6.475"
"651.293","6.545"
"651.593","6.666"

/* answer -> 458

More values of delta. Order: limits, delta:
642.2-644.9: 118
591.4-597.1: 199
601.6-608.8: 308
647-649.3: 94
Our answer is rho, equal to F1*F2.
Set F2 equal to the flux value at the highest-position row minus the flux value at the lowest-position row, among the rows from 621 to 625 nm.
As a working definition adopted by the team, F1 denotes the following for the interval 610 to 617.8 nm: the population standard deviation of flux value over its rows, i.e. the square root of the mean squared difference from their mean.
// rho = -0.12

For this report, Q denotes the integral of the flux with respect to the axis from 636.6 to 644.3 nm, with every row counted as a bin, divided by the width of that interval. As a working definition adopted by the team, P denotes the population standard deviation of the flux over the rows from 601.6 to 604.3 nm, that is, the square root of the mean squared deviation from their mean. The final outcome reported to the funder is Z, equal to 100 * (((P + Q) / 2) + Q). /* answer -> 1011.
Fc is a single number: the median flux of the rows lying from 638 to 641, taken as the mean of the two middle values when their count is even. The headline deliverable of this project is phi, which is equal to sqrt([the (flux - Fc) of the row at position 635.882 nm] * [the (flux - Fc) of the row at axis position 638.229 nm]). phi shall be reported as 0.01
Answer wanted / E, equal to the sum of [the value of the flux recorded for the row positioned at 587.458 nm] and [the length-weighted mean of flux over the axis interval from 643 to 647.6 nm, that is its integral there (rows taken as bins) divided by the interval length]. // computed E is 12.1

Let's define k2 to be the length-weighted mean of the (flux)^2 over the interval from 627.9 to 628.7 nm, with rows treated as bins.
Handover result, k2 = 45.5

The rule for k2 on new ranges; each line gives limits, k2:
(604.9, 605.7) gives 46.5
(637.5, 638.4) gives 40.1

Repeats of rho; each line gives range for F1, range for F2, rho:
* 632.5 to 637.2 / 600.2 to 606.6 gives 0.14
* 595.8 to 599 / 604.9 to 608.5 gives -0.03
